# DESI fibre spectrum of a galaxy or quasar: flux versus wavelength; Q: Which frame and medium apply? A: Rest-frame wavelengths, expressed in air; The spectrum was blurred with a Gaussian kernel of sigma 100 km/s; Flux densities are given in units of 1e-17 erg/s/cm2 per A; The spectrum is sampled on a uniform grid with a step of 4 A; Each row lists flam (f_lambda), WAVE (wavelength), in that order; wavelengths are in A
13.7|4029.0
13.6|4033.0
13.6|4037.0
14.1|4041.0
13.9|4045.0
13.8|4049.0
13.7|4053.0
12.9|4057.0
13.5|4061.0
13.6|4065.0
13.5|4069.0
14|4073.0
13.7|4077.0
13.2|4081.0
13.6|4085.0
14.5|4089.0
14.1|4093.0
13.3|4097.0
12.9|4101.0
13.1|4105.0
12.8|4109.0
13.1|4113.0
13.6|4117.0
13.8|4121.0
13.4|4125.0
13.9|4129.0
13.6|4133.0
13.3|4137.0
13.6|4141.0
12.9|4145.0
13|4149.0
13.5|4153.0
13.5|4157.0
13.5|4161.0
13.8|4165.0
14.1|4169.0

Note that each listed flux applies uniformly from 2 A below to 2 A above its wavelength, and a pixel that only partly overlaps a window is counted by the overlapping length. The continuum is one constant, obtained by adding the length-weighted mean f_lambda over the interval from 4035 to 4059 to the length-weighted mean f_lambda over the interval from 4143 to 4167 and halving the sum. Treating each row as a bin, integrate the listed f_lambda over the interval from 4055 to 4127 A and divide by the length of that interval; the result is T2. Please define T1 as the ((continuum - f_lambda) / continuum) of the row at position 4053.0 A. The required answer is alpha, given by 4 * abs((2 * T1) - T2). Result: 54.0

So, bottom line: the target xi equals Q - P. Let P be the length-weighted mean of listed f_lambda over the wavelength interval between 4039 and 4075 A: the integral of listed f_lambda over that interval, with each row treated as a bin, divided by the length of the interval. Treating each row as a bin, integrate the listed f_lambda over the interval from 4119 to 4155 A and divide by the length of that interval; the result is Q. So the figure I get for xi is -0.22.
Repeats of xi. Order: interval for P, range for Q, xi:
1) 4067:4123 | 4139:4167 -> -0.11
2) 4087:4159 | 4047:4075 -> 0.13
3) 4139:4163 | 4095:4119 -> -0.20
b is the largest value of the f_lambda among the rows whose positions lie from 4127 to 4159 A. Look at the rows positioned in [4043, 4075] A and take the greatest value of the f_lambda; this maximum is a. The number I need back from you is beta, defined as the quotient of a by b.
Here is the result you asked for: 1.01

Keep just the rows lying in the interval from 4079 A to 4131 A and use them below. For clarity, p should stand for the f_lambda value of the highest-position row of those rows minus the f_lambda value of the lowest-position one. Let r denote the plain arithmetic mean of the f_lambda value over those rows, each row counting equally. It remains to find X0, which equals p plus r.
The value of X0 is 14.2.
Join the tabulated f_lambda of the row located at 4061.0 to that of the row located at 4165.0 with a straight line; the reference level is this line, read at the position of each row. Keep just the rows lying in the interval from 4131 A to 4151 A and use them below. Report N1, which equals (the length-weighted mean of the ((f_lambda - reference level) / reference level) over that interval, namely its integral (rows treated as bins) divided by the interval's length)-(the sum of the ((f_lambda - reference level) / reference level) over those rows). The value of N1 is 0.13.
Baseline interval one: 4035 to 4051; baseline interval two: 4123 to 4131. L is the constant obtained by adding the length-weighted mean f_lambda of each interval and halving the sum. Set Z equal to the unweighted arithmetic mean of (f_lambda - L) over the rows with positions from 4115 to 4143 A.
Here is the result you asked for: -0.150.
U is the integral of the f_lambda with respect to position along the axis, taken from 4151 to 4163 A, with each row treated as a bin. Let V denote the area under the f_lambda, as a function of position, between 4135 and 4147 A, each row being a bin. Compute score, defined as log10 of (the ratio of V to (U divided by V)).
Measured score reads 2.19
